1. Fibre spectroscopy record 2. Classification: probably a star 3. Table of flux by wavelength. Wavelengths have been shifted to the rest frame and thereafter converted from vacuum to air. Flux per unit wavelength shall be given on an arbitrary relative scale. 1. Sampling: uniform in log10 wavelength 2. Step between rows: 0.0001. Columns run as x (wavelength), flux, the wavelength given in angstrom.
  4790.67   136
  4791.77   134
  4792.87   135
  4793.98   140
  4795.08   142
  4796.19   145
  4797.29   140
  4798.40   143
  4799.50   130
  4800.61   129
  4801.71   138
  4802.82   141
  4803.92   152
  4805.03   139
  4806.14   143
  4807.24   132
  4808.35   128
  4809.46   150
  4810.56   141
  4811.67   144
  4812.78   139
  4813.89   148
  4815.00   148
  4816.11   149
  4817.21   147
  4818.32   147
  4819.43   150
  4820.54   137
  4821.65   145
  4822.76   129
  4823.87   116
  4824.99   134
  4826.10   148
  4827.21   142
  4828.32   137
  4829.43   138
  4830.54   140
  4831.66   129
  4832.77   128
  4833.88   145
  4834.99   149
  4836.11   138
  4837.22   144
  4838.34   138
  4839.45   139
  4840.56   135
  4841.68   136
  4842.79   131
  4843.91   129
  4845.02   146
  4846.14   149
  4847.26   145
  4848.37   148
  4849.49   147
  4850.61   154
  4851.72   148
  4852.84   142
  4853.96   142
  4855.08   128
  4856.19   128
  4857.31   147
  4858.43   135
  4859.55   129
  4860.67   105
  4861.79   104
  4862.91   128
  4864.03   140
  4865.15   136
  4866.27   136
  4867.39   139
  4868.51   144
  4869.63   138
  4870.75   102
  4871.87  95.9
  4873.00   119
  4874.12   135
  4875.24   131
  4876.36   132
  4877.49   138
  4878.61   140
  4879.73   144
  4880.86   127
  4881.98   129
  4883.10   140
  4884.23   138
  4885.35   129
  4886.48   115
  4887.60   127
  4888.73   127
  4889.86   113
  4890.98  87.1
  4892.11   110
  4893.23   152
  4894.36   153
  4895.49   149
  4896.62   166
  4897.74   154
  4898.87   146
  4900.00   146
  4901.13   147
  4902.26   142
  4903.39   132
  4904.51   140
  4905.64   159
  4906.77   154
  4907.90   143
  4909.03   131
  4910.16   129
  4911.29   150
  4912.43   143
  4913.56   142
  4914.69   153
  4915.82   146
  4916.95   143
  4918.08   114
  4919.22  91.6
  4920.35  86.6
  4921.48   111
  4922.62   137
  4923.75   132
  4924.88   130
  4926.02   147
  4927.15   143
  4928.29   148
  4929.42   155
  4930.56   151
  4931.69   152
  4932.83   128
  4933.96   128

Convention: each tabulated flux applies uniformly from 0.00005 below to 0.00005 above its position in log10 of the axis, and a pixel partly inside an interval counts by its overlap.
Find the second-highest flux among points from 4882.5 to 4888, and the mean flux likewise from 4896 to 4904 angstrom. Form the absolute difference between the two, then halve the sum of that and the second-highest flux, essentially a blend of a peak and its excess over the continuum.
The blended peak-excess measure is 73.8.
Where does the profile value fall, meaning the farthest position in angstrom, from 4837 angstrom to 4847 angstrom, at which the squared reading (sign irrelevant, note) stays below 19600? 4843.91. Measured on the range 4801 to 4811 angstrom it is 4808.35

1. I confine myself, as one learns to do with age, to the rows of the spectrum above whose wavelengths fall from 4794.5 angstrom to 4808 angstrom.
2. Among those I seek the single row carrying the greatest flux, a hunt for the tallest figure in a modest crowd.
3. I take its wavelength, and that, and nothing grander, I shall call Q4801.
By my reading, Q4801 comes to 4803.92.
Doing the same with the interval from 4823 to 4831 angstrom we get 4826.10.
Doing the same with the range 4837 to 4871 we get 4850.61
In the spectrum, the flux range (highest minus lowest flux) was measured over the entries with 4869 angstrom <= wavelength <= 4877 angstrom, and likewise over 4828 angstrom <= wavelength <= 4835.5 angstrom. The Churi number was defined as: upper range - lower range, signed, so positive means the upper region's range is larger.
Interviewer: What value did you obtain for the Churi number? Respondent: 21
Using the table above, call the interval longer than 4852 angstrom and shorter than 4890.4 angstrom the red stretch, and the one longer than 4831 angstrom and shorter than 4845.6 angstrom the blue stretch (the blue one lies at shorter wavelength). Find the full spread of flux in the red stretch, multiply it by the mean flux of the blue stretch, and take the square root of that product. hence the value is 84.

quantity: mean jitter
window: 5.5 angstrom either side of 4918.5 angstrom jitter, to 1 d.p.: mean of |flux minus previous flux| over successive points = 14.8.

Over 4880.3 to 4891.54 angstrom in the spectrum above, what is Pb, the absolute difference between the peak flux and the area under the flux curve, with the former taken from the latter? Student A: 1246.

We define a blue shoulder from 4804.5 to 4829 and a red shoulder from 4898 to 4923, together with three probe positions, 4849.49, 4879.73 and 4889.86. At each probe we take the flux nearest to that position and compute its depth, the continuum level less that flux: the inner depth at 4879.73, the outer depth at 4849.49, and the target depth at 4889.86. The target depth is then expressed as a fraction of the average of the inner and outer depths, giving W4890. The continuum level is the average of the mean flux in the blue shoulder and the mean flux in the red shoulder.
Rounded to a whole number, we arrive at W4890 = -3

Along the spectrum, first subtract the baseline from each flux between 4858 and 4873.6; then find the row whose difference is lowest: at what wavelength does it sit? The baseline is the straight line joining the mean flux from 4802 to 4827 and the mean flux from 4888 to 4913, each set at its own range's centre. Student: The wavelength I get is 4871.87 angstrom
